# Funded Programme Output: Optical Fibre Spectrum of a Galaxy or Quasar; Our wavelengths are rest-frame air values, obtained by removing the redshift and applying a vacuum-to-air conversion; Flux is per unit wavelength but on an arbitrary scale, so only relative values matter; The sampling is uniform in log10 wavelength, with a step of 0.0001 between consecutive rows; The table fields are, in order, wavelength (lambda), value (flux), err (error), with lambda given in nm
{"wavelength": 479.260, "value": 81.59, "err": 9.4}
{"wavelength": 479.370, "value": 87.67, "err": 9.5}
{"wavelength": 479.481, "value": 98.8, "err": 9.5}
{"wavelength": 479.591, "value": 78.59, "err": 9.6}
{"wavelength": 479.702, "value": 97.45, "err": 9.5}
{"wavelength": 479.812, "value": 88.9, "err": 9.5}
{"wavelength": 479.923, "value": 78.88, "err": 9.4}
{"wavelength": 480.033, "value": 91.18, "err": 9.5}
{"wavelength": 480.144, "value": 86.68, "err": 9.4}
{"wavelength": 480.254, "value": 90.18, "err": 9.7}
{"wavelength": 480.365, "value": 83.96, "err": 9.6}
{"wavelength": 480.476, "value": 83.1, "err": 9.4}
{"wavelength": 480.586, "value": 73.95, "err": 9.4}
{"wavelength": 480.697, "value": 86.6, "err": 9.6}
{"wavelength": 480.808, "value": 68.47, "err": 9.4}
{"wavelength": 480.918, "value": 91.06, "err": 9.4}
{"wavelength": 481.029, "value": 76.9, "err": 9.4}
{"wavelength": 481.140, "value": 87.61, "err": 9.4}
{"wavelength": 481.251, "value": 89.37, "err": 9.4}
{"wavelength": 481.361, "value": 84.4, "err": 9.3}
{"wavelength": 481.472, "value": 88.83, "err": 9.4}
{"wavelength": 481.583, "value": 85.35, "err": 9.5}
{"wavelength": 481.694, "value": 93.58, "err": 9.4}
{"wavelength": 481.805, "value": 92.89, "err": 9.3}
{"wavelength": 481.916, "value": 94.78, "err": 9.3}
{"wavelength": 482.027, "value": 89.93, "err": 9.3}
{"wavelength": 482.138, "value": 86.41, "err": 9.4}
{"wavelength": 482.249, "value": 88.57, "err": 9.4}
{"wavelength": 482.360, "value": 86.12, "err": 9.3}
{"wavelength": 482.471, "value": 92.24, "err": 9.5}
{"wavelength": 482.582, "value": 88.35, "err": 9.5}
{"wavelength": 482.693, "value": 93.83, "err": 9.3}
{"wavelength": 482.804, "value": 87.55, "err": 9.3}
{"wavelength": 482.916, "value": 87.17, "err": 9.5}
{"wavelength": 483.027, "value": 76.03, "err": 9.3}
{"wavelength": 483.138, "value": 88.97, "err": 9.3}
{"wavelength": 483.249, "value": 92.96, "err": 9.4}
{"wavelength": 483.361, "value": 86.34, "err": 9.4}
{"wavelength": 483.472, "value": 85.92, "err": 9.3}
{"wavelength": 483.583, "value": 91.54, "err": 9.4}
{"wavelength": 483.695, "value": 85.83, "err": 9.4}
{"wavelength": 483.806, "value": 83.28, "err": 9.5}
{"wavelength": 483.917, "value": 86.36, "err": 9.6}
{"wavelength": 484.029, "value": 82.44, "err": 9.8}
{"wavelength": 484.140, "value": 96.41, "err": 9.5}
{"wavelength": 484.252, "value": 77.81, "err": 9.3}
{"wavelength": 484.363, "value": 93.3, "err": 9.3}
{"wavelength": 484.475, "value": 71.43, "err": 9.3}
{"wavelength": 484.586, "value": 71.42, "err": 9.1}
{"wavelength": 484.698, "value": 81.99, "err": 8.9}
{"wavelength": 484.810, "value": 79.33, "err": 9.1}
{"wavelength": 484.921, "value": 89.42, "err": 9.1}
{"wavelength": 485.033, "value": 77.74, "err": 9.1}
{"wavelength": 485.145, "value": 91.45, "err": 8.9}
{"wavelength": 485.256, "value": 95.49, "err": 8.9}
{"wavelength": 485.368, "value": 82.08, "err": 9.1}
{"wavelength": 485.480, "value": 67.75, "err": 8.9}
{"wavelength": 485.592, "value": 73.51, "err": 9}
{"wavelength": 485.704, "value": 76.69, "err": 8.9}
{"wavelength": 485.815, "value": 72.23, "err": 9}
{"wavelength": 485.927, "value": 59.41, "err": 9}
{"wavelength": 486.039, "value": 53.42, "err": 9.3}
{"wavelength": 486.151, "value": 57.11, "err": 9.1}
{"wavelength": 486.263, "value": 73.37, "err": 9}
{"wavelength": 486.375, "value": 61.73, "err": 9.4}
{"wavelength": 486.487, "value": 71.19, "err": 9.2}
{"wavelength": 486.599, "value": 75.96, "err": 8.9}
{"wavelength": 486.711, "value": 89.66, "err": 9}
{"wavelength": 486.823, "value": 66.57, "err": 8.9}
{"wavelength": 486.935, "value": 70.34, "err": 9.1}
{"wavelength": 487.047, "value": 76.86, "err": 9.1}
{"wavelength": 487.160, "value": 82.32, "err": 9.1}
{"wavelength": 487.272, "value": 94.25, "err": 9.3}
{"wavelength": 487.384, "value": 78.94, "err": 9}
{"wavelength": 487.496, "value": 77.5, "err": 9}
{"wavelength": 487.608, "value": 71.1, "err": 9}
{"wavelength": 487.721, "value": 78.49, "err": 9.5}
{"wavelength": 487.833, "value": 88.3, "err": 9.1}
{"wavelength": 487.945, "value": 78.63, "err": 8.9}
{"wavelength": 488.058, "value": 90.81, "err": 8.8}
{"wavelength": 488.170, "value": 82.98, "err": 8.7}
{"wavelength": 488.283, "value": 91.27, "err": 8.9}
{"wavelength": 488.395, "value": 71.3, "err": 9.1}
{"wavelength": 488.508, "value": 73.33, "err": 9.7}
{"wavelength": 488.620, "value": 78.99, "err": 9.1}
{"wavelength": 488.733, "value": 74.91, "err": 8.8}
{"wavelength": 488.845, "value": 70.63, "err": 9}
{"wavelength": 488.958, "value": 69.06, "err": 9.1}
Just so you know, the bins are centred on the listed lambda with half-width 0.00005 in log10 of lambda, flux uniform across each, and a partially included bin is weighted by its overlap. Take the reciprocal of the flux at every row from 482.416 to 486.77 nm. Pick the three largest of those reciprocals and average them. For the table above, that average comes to 0.0177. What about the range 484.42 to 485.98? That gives 0.0152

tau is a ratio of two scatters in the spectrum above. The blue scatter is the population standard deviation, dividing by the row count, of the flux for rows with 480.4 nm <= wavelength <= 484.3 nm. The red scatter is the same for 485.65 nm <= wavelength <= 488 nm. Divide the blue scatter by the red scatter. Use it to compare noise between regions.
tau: 0.592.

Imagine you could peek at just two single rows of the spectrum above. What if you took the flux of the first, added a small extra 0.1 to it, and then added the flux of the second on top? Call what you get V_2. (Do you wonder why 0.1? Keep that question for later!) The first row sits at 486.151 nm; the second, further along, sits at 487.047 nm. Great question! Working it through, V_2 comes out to 134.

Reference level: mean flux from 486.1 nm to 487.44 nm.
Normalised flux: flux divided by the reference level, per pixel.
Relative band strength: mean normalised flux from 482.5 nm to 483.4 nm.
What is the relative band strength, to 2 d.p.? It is 1.17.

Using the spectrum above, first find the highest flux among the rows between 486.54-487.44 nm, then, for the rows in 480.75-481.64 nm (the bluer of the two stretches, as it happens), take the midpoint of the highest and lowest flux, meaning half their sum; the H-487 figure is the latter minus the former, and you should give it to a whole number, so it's -14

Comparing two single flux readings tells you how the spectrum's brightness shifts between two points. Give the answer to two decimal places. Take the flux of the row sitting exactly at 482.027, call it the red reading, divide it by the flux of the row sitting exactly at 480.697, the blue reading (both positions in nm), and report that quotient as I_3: 1.04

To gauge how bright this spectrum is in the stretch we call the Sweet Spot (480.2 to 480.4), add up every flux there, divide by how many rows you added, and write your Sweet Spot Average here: 87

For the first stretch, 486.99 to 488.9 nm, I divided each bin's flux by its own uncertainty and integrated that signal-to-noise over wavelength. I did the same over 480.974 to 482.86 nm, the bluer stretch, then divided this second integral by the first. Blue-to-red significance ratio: 1.06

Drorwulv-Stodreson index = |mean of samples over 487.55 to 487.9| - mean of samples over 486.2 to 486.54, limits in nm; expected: 11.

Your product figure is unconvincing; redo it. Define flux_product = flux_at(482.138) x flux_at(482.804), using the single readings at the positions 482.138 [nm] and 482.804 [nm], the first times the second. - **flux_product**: 7565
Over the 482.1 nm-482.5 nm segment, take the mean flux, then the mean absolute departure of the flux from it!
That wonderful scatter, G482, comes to 2.1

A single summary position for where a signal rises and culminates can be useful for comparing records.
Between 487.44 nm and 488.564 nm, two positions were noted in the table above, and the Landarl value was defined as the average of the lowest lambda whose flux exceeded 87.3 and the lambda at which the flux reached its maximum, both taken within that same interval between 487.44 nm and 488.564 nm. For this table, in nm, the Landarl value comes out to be 488.06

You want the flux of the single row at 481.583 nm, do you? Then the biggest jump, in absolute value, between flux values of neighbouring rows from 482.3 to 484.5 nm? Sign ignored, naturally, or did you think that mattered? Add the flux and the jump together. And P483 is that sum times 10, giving 1072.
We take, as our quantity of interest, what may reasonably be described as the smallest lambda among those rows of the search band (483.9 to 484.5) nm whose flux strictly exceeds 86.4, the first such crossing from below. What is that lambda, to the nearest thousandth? 484.140 nm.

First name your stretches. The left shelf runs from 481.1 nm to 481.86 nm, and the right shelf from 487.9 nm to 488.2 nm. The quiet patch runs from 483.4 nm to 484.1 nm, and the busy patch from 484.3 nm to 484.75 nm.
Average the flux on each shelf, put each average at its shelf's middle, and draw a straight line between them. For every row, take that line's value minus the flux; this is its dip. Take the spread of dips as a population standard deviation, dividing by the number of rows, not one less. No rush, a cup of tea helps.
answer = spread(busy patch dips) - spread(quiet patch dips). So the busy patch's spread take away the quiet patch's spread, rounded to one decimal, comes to 6.2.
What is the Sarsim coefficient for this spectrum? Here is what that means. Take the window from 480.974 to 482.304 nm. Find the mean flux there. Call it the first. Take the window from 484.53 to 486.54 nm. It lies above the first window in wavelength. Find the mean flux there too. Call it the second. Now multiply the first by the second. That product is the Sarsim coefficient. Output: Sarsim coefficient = 6544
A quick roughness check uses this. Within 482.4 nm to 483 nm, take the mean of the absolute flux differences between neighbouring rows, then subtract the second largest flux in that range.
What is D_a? -88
